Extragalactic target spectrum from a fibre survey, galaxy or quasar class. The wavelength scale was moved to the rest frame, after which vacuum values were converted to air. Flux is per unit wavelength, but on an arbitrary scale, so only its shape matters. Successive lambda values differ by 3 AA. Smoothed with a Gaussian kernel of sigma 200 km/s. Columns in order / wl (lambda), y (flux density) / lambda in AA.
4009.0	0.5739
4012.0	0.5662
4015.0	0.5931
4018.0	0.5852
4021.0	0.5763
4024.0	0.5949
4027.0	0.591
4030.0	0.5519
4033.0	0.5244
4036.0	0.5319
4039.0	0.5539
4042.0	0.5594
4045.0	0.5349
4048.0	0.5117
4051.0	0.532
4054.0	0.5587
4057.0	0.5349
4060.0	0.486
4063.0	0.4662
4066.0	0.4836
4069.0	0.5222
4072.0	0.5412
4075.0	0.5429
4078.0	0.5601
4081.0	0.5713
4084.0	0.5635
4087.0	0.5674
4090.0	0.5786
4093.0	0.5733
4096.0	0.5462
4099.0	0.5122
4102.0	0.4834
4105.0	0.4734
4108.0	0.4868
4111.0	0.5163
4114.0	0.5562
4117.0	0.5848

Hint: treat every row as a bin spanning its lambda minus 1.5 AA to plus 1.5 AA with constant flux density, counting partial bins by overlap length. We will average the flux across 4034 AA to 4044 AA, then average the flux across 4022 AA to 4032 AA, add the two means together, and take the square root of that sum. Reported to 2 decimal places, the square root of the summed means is 1.06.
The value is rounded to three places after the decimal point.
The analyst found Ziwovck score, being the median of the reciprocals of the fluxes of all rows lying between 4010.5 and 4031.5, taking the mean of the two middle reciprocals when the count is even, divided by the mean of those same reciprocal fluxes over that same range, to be 0.990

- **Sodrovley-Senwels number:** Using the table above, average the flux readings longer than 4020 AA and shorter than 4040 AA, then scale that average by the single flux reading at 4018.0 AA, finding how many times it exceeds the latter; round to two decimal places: 0.96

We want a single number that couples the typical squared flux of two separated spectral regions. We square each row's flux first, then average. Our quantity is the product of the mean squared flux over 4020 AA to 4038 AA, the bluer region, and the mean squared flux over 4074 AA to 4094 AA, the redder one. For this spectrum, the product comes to 0.101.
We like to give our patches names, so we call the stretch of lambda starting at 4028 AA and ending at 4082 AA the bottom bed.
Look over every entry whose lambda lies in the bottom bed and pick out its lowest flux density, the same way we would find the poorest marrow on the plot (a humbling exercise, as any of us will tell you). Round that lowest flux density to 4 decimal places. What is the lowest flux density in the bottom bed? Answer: 0.4662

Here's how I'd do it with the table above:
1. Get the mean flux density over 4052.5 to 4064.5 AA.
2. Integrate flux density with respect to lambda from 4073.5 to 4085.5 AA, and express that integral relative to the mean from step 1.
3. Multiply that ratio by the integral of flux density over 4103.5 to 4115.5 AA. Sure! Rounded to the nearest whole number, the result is 80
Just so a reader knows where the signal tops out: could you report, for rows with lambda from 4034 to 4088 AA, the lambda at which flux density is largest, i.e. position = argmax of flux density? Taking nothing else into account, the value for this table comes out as 4081.0 AA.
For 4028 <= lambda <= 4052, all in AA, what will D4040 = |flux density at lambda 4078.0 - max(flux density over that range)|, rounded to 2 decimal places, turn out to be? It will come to 0.00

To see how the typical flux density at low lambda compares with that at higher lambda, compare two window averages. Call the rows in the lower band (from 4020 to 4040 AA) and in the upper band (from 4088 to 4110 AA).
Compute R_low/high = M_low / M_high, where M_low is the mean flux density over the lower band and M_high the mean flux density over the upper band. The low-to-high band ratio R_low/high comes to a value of 1.07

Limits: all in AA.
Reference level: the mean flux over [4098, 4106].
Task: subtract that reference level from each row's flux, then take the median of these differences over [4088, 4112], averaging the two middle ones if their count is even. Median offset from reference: 0.02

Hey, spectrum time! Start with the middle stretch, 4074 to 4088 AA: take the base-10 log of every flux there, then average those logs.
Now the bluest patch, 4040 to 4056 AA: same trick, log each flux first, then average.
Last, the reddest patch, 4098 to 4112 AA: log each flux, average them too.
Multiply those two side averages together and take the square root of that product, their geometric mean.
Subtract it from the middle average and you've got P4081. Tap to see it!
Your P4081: -0.538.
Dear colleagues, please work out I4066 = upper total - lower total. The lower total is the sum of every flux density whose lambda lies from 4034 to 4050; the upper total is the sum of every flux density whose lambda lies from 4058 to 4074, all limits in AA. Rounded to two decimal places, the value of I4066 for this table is -0.19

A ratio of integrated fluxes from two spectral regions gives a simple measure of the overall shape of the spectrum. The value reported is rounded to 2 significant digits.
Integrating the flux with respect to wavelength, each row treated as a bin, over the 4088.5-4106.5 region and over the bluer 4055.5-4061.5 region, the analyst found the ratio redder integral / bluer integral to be 3.1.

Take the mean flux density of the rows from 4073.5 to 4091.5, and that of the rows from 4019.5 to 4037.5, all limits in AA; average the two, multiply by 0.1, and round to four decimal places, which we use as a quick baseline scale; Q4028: 0.0563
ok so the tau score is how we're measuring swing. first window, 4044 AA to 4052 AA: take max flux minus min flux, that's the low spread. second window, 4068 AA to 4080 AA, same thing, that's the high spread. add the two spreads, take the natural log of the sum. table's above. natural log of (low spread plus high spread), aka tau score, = -2.8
